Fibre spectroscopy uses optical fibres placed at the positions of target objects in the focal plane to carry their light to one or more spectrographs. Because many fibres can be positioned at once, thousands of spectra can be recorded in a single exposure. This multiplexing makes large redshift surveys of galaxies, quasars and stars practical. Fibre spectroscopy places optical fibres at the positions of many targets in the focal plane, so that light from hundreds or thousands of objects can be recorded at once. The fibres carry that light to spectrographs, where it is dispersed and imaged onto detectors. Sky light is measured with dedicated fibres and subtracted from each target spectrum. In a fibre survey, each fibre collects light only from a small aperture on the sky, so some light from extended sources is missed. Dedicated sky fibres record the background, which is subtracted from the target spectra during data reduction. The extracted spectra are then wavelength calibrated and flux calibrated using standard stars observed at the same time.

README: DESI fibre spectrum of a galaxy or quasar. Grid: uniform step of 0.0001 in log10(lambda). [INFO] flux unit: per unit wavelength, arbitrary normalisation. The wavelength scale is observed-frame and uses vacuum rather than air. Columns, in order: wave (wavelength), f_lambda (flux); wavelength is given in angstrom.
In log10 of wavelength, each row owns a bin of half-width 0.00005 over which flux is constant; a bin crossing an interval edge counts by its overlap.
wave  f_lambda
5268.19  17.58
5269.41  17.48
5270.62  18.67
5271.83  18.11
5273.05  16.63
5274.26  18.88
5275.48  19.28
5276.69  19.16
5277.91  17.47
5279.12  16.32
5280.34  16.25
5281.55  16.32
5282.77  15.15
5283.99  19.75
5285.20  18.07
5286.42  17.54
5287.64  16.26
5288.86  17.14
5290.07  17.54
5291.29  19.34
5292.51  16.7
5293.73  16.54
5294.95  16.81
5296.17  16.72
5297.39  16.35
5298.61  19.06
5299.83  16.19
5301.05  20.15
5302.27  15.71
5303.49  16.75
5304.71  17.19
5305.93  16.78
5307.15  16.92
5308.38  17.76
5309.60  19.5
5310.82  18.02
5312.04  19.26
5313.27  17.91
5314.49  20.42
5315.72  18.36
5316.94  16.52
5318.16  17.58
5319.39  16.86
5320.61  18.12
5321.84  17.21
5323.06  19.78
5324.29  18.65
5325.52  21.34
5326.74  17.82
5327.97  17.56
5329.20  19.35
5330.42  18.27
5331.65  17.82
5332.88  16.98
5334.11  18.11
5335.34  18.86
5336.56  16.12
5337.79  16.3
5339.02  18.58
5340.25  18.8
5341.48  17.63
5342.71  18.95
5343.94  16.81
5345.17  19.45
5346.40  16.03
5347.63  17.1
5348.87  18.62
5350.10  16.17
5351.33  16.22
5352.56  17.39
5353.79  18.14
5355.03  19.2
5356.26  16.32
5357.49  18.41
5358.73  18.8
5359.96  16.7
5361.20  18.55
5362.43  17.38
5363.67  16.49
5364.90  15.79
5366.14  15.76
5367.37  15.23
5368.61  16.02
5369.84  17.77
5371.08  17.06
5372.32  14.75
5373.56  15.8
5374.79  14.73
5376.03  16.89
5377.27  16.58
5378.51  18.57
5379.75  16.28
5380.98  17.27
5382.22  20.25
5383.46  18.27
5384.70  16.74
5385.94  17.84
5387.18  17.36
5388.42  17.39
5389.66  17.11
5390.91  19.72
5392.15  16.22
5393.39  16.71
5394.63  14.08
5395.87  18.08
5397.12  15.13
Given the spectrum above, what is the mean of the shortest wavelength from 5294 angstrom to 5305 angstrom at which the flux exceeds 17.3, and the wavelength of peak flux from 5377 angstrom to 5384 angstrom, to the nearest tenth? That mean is 5340.4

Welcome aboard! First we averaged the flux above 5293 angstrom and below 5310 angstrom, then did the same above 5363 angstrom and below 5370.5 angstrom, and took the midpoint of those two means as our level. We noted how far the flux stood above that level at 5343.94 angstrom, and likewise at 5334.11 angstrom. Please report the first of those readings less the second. -1.3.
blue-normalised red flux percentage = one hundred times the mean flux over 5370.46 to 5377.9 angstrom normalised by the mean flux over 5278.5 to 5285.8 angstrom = 94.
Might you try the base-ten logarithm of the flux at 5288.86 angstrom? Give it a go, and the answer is 1.23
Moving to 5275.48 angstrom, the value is 1.29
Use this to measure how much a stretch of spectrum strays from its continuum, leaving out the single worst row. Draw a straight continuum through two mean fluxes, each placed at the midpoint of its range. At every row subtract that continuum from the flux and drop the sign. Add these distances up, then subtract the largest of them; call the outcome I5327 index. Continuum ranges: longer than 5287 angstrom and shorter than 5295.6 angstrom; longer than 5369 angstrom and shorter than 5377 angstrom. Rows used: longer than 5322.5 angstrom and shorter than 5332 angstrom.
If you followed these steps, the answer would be 12.1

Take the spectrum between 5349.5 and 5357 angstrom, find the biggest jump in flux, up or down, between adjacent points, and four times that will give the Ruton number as 11.5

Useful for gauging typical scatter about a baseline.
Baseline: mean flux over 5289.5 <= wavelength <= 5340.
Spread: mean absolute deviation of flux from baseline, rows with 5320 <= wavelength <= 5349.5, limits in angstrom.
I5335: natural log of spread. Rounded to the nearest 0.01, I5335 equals -0.01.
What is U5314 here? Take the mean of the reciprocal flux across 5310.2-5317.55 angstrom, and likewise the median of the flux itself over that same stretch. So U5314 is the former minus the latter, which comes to -18.1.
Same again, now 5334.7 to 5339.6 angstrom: -17.4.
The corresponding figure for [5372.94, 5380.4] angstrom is -16.4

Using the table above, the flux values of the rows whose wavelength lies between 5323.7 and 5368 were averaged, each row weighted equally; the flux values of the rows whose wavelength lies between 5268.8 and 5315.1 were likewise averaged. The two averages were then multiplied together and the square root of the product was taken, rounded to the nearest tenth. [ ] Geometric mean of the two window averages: 17.6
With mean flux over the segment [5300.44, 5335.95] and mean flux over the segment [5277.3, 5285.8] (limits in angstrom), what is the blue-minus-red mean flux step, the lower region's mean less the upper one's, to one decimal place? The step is -1.1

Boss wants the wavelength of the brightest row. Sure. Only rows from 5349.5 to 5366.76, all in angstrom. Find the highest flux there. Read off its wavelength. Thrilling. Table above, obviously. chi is 5355.03 angstrom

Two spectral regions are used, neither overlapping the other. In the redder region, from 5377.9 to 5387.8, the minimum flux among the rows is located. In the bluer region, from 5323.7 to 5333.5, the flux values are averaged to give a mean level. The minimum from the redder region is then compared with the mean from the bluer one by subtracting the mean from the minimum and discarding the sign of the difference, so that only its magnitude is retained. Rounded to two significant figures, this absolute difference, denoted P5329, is 2.2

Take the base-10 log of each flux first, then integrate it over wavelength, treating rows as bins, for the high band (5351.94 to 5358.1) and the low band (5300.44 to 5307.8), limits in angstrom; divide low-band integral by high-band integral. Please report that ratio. 1.2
